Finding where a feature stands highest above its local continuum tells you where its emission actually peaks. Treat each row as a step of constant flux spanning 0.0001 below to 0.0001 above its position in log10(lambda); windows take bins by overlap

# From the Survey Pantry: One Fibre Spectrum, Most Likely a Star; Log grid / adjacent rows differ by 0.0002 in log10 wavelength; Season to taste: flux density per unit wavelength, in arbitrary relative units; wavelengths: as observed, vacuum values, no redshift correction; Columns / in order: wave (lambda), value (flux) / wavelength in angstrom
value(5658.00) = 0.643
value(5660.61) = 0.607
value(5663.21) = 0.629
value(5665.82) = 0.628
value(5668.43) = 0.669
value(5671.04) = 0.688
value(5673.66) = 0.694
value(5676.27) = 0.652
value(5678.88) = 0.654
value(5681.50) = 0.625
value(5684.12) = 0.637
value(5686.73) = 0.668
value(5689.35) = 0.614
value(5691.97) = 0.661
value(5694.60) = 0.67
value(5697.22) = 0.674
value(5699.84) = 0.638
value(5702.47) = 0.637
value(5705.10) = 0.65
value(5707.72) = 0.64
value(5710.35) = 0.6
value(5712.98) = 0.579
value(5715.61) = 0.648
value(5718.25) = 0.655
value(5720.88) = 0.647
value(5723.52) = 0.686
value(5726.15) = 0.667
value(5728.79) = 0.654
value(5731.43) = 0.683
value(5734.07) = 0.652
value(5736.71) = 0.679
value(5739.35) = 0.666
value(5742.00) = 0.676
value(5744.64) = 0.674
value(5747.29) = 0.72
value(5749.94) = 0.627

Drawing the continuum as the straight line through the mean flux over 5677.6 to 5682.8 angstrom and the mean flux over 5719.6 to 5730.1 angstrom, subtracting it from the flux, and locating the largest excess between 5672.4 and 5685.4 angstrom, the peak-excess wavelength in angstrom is 5673.66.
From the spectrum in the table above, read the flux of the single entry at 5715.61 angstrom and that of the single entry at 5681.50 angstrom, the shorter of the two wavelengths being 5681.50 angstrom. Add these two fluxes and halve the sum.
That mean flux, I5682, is 0.64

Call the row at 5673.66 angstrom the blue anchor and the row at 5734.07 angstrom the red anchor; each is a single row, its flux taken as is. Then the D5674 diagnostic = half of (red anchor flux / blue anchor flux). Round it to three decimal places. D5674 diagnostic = 0.470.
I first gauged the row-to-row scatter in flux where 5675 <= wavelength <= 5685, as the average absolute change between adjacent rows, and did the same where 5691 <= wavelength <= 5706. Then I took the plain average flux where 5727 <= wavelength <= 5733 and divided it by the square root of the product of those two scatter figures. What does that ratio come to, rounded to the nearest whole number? 50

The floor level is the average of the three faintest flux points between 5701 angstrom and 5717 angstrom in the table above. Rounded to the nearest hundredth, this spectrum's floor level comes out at 0.61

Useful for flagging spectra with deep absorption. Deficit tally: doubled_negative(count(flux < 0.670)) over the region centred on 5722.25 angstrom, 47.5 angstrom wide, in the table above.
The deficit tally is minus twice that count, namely -26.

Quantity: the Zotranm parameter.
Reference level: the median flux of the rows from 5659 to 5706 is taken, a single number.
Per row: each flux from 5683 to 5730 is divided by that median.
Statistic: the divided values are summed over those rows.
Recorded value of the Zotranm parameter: 18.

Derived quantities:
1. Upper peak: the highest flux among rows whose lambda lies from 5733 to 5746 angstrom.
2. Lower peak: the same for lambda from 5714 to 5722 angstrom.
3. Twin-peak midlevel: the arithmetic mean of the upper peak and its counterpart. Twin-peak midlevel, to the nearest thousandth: 0.667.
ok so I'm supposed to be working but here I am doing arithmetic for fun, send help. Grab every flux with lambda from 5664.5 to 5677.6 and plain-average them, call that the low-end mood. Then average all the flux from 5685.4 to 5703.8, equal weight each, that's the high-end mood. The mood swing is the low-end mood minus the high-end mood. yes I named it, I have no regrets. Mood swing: 0.01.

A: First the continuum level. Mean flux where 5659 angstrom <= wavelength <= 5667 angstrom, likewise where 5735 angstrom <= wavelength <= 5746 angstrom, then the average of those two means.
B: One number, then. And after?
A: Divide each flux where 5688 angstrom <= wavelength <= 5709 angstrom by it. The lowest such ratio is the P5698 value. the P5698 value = 0.95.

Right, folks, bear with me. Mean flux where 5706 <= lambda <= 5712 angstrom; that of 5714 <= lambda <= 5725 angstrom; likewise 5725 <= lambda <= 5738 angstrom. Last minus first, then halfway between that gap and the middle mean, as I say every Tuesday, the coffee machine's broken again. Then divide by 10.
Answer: 0.035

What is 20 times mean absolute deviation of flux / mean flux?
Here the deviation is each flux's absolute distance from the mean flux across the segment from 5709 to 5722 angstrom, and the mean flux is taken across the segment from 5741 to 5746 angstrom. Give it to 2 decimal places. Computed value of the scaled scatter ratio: 0.86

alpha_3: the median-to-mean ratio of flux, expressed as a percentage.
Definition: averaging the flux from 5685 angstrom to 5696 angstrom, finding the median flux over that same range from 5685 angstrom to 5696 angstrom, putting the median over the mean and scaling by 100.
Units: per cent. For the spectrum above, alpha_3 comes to 102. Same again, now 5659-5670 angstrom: 99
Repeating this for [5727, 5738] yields 100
